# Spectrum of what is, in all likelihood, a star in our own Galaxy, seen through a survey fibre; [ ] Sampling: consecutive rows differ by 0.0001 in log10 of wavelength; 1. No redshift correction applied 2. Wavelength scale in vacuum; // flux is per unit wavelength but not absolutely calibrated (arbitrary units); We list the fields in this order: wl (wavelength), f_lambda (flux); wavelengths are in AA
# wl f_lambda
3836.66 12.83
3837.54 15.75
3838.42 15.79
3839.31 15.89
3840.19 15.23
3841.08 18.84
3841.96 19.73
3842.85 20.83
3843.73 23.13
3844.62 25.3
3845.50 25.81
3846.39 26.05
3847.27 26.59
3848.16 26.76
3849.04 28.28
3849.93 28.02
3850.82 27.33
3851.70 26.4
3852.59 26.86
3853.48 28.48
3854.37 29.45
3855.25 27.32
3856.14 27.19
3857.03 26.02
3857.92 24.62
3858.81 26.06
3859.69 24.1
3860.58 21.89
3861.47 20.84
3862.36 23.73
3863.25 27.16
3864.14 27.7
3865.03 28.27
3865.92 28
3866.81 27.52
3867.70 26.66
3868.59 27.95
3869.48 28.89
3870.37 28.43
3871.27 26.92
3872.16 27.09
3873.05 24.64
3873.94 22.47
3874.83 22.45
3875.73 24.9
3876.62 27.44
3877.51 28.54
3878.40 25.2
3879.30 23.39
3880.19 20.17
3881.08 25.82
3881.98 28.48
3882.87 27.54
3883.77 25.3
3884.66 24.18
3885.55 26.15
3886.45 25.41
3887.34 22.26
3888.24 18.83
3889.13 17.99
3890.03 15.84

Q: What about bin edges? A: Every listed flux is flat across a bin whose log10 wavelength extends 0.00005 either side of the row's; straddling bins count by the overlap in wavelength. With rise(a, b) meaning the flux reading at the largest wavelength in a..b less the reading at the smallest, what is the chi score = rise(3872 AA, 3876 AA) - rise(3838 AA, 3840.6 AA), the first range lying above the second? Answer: -1.6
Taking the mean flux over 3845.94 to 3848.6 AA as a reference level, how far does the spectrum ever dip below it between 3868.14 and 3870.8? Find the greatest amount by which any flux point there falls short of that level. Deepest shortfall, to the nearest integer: -1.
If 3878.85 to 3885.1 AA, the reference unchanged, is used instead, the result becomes 6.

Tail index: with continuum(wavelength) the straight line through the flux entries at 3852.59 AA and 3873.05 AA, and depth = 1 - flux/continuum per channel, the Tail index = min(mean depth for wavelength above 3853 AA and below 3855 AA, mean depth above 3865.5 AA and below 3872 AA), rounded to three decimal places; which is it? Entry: -0.105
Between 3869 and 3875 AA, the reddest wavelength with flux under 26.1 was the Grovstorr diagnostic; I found 3874.83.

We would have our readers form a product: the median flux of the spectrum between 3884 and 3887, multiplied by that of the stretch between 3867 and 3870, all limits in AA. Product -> 710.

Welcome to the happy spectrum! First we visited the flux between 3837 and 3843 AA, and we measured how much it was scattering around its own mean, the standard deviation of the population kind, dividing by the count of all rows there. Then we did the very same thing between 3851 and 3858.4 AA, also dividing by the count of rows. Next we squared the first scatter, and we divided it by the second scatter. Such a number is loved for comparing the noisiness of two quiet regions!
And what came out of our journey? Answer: 3.26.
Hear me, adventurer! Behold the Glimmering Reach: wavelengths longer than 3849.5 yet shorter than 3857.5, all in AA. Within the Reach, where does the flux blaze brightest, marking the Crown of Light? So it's 3854.37 AA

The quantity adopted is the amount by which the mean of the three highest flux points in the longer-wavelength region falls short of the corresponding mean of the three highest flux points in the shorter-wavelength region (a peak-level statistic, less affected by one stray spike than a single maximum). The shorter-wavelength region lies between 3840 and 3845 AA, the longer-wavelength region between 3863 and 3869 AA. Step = -5.0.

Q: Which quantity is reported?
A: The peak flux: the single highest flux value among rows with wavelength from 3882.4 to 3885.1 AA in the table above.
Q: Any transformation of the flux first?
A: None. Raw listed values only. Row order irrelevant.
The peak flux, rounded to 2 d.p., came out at 27.54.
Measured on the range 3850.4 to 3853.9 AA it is 28.48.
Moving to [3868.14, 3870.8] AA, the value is 28.89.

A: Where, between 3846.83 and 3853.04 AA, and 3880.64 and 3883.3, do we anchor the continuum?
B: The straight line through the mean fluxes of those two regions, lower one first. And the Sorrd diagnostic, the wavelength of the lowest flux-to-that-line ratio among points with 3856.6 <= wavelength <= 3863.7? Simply 3861.47 AA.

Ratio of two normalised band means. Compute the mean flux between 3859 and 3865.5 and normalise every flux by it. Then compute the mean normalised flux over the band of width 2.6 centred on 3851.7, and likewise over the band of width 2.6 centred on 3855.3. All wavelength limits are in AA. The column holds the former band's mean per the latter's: 0.96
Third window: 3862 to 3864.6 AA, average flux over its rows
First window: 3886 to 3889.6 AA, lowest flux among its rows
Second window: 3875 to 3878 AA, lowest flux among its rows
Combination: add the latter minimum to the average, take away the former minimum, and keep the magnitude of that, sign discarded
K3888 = 33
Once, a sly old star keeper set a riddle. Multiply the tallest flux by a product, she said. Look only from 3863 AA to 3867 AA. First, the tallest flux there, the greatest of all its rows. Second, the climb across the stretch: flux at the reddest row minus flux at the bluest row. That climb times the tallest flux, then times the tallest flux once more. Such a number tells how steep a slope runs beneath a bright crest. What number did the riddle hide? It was 288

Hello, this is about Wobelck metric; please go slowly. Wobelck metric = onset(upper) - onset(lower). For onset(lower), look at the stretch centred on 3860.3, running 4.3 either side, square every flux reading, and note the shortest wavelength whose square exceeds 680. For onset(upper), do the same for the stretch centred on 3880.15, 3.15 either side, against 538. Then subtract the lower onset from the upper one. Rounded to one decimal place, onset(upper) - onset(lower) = 21.4 AA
